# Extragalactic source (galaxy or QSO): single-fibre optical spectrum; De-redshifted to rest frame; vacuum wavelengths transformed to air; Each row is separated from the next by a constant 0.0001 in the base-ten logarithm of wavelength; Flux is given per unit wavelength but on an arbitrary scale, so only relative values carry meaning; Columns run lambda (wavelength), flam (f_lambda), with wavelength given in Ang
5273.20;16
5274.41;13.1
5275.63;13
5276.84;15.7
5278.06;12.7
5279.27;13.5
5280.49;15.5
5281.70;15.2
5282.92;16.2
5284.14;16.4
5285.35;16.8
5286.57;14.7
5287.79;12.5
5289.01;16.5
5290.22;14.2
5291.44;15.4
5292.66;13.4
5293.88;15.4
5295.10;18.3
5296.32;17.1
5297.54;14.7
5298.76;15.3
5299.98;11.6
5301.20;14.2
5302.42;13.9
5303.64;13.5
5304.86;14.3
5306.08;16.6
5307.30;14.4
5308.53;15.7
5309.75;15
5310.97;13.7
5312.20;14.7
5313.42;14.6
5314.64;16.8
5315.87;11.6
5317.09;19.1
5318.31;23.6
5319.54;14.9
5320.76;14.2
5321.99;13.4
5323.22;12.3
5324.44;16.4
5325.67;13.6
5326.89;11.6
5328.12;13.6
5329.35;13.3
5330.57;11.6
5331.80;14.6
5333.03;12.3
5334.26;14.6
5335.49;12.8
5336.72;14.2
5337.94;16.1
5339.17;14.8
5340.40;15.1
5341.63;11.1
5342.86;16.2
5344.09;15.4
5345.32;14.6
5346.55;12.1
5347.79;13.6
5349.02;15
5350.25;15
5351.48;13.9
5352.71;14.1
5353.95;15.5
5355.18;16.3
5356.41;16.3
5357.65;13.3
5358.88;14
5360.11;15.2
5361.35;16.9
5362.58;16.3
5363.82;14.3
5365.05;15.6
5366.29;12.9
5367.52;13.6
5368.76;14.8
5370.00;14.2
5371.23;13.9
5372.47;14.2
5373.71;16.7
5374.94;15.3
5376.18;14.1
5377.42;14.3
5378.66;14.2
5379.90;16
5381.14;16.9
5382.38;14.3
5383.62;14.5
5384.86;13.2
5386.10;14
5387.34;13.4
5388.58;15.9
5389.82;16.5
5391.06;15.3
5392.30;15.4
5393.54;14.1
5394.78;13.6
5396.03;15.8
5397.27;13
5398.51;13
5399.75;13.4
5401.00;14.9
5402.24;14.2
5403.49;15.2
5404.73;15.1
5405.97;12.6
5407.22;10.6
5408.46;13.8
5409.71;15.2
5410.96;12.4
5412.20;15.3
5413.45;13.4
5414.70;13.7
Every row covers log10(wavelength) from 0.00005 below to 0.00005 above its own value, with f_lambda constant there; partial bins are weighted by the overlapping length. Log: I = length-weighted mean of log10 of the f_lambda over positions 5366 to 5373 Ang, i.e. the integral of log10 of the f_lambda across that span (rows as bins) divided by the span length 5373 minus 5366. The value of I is 1.15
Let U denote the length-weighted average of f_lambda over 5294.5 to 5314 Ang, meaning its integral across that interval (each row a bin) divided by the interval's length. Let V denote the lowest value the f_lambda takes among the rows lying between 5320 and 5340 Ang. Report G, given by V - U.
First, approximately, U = 14.8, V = 11.6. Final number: -3.2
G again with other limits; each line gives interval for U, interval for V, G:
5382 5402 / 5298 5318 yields -2.8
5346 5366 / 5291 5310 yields -3.2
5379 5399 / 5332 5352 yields -3.6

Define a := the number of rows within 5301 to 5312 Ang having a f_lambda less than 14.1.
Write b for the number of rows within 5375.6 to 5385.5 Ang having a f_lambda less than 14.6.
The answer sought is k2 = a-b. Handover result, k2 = -3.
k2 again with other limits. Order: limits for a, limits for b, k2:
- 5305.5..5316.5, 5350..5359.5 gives -2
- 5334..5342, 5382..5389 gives -3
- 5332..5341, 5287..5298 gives -1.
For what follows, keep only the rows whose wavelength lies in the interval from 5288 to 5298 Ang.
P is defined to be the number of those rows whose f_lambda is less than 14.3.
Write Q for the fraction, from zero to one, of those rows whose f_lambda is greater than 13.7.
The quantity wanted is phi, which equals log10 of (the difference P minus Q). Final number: 0.05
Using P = 2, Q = 0.9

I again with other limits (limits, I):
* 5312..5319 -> 1.22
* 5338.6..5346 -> 1.16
